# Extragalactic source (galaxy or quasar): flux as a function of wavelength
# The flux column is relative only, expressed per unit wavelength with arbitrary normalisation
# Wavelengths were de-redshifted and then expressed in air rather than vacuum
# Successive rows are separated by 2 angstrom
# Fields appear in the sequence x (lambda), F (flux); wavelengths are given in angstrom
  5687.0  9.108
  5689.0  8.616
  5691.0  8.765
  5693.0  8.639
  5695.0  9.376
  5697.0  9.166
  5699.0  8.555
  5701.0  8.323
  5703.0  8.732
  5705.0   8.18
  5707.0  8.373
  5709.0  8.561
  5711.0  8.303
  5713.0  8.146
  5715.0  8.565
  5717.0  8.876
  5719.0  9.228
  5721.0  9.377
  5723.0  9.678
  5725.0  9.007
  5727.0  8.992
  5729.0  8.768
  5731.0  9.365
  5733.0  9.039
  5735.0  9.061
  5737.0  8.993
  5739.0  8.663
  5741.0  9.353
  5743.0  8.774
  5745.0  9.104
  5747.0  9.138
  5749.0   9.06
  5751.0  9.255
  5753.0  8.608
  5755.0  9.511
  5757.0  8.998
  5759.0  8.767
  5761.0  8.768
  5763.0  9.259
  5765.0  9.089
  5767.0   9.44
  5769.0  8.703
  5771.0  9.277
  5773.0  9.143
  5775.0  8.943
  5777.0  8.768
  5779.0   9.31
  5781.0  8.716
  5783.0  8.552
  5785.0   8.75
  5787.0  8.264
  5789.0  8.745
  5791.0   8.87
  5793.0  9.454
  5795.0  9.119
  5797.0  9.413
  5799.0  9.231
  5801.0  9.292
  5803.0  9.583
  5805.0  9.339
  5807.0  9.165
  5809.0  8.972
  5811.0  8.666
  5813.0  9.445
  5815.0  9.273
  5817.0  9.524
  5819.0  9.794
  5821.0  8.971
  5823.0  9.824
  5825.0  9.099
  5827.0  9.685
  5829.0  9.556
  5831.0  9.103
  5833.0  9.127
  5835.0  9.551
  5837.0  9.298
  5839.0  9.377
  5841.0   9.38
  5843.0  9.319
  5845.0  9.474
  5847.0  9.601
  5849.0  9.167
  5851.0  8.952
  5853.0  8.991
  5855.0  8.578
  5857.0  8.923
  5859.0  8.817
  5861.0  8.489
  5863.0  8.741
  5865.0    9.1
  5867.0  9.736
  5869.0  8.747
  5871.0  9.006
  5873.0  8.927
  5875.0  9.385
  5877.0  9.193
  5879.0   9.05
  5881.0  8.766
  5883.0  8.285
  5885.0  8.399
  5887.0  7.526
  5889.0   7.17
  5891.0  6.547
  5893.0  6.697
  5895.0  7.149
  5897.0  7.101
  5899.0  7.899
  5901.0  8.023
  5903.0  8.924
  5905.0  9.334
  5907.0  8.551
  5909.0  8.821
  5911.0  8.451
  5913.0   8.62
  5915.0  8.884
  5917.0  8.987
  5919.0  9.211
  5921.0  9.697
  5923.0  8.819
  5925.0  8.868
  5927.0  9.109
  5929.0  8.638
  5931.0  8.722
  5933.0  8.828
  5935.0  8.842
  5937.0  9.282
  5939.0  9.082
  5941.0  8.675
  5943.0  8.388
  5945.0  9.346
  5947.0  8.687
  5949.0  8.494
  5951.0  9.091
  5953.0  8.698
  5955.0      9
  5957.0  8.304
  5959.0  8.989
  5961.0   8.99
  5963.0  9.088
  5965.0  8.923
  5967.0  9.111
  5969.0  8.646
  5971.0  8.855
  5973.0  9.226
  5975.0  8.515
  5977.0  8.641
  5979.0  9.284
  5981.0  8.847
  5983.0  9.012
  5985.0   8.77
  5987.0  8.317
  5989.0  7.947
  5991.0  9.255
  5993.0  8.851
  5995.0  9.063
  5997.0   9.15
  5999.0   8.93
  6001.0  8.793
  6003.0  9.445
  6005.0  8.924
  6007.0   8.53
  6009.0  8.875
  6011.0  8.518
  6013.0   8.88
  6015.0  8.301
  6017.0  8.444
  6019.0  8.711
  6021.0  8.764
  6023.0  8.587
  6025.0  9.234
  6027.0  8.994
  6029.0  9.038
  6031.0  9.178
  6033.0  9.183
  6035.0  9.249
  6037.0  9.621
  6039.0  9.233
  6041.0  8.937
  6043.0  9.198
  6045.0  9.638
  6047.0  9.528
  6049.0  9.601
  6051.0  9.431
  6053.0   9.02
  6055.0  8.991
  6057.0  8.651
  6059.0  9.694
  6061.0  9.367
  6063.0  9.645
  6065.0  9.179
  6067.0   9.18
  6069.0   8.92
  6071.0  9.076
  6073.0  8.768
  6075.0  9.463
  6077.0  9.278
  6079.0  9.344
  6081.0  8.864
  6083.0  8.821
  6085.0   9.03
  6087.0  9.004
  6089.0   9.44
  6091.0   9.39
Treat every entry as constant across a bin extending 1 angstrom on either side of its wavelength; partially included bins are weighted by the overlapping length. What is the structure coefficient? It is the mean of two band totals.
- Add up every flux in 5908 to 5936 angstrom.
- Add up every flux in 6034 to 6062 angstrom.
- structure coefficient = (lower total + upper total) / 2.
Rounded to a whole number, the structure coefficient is 127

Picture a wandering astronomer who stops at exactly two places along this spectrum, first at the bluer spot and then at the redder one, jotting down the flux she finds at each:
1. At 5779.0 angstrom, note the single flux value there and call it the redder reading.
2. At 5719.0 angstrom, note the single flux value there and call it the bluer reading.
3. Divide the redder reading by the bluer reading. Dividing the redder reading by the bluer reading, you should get 1.01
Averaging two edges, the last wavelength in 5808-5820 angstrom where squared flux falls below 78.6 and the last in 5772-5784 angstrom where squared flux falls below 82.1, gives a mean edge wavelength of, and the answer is 5797 angstrom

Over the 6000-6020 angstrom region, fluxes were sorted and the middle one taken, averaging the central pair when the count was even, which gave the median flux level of 8.75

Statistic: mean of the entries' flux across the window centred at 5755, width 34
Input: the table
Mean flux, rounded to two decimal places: 9.05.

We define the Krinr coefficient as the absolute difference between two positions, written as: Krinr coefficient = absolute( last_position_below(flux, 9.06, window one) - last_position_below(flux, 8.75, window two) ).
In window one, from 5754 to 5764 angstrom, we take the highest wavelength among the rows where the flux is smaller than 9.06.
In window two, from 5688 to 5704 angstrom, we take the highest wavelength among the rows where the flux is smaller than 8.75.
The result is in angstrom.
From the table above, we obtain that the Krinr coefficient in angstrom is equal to 58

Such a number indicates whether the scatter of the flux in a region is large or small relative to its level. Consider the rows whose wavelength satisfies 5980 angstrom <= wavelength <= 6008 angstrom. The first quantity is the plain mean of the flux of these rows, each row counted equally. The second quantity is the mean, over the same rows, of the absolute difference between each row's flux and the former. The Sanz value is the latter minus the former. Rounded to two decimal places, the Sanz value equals -8.58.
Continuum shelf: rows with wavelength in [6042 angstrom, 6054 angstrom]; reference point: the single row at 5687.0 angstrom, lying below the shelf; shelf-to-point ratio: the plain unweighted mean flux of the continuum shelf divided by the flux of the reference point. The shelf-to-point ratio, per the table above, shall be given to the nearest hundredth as 1.03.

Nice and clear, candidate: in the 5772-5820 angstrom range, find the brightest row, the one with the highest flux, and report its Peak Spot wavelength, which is 5819.0 angstrom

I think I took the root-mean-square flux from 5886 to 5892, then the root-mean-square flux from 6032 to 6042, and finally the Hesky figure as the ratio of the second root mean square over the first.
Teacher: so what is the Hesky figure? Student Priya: 1.30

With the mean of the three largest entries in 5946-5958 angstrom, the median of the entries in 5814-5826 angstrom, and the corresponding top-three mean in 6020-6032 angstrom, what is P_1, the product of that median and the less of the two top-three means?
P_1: 84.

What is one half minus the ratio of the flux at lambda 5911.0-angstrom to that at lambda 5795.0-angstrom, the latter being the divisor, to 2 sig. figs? -0.43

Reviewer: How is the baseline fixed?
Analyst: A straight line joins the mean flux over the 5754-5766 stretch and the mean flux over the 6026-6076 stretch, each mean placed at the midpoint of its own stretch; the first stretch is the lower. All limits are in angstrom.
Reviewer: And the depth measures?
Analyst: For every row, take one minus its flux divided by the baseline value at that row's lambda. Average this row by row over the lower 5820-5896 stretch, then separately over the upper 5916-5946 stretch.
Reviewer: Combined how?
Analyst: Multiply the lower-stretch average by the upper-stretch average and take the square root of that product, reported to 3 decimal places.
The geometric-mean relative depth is 0.026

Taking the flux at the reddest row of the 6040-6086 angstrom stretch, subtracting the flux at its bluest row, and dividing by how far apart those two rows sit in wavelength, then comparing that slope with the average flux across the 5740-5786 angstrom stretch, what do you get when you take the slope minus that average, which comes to -9.01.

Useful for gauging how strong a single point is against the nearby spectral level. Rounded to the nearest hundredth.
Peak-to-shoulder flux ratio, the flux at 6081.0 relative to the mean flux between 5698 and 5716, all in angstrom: 1.05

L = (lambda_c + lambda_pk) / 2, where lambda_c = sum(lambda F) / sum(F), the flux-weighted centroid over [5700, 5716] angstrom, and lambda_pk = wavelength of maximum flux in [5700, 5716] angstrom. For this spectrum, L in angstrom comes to 5705.5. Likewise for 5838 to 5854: 5846.5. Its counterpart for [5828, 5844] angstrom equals 5832.5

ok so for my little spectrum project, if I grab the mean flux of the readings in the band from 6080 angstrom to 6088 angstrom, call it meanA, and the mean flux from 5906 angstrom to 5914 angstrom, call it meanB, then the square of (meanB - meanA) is 0.10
